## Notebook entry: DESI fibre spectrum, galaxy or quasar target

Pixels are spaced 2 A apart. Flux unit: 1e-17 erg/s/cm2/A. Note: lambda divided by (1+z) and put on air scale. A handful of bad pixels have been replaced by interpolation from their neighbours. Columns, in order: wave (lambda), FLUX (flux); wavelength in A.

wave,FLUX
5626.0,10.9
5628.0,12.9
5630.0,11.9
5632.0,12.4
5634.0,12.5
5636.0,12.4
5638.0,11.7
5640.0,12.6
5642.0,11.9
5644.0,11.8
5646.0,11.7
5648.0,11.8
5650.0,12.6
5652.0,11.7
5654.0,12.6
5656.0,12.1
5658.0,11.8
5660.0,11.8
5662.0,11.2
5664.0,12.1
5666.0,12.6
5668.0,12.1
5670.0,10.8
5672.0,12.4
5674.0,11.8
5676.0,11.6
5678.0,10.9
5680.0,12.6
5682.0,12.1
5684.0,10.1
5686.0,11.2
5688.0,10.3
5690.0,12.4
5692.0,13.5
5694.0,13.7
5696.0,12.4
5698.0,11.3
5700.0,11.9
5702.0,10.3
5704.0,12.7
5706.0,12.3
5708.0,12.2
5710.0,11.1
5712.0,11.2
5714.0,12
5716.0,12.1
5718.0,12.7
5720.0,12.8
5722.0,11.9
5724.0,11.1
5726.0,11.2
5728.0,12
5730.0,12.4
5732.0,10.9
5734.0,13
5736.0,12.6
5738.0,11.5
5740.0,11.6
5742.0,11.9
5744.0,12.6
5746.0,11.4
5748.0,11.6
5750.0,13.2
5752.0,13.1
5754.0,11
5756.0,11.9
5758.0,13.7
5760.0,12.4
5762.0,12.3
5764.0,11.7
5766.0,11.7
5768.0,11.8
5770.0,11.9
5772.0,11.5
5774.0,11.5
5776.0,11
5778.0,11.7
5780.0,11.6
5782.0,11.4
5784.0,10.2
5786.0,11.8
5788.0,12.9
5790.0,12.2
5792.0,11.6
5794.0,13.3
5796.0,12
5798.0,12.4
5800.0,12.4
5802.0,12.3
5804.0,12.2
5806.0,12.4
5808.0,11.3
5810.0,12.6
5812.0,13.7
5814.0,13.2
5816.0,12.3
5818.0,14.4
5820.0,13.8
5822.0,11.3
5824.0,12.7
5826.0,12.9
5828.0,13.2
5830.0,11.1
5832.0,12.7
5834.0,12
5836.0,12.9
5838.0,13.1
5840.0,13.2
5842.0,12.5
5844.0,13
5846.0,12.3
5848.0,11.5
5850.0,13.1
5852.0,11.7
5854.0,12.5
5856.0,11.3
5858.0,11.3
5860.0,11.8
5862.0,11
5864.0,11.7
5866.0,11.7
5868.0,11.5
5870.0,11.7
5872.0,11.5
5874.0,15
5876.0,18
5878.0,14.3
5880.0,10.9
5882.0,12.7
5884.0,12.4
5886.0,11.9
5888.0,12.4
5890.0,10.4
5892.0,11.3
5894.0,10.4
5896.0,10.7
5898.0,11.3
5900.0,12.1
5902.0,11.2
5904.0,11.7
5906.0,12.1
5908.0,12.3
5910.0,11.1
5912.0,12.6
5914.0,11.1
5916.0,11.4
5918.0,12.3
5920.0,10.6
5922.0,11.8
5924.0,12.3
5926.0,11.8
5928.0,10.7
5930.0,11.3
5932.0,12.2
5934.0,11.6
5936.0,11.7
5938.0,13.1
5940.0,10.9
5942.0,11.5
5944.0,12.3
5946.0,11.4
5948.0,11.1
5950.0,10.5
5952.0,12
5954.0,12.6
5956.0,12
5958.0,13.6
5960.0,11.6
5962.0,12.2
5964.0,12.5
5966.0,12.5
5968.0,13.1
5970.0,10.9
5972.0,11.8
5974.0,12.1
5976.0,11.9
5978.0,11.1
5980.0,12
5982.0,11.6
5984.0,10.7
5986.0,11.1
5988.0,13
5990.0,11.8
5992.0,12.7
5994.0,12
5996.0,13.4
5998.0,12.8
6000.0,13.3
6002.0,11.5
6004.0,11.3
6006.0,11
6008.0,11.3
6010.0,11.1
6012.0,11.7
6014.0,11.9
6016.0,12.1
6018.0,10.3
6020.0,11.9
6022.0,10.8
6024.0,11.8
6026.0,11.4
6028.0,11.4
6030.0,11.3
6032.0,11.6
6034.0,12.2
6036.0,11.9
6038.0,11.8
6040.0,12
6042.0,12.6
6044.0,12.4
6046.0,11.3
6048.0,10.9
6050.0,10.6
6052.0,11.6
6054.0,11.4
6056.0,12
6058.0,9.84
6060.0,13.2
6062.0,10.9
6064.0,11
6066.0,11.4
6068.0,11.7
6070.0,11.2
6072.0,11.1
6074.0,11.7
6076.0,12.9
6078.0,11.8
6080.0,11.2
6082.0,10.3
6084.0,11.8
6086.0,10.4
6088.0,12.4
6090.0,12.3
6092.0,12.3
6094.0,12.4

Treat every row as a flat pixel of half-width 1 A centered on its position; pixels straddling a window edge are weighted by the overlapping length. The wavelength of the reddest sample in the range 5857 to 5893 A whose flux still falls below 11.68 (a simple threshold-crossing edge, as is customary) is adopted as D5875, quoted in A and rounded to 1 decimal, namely 5892.0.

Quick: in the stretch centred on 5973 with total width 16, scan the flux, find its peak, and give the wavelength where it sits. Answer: 5968.0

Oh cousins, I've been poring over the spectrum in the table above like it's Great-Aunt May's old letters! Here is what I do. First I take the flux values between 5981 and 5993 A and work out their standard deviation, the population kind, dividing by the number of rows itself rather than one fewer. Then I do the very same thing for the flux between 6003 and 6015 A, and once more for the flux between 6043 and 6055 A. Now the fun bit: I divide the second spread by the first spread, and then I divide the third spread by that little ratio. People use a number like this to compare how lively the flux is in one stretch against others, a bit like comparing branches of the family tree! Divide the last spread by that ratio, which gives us 1.5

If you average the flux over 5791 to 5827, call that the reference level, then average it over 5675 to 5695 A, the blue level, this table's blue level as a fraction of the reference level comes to 0.94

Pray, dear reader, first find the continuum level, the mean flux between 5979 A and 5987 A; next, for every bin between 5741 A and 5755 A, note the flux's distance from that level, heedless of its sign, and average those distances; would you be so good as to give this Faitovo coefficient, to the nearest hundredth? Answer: 0.86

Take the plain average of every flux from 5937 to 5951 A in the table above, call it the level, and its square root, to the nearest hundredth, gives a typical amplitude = 3.40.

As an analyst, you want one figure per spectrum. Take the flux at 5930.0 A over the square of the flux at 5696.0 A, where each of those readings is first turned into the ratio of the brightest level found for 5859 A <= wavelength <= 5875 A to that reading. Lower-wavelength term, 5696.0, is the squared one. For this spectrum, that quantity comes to 0.91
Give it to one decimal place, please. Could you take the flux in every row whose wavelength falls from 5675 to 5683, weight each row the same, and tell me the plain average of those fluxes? 11.8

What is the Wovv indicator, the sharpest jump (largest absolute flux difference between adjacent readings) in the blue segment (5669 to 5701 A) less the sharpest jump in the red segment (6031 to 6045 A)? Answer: 1.5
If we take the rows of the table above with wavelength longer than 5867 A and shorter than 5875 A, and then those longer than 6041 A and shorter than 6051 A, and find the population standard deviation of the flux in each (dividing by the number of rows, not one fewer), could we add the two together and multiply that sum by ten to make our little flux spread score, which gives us 23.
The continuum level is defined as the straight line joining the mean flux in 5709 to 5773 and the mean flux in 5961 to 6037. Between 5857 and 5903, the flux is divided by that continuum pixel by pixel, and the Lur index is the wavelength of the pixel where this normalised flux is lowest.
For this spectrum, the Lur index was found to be 5890.0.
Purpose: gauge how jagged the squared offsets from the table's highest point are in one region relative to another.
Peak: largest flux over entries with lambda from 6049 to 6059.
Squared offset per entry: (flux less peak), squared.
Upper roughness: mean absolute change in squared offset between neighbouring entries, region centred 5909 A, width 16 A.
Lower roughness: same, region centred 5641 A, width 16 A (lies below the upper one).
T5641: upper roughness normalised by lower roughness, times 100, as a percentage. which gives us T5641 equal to 305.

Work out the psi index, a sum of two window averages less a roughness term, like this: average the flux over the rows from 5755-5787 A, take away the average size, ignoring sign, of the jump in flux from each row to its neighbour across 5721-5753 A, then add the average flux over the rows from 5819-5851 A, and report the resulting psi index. 23.6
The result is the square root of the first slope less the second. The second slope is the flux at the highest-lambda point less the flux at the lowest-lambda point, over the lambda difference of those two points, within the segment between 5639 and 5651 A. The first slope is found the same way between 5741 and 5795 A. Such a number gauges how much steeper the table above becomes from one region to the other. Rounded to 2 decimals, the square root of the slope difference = 0.16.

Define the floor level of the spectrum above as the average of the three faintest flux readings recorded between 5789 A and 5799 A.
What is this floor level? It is 11.93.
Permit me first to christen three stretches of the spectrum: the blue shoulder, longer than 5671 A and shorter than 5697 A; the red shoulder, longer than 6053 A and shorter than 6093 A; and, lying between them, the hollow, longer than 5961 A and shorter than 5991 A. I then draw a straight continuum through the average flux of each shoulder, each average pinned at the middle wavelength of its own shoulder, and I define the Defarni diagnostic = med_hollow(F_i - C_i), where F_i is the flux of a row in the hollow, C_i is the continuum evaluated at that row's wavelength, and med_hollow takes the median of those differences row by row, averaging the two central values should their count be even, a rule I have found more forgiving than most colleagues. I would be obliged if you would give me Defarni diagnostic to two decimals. 0.26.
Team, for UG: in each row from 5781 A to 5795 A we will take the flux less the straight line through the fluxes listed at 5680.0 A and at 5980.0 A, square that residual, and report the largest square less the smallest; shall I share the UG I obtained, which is 4.8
